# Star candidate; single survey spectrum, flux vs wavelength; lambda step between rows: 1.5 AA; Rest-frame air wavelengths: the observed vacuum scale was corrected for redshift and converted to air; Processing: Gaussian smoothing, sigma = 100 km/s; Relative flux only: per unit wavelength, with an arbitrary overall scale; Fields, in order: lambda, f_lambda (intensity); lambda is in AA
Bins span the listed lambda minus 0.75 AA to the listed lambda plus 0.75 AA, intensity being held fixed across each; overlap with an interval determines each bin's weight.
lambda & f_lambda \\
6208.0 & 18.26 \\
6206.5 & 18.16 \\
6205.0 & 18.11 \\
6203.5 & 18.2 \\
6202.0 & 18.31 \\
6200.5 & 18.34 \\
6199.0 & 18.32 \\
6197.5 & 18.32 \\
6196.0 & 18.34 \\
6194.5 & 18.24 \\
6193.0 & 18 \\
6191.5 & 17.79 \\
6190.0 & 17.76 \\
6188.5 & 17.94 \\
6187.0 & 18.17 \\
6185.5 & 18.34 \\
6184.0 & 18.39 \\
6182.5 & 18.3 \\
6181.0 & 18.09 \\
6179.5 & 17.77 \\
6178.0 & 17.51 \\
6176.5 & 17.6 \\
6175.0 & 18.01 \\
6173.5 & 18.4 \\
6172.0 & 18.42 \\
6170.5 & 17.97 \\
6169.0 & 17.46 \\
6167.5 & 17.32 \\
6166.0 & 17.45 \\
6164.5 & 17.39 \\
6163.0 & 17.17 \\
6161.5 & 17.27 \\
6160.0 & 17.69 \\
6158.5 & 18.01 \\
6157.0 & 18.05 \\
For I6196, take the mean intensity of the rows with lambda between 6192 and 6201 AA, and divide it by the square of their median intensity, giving 0.0544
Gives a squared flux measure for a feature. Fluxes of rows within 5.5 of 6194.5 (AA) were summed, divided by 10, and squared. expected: 161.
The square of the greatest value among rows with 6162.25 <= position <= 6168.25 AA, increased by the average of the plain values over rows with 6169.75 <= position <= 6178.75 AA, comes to 322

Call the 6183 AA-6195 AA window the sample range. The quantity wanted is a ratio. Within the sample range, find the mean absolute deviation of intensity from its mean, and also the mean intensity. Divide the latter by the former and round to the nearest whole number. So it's 88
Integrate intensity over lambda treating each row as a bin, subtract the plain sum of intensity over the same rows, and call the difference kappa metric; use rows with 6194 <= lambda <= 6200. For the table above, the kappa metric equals 36.6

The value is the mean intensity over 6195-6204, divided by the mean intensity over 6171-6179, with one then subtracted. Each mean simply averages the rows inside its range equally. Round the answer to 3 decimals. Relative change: 0.018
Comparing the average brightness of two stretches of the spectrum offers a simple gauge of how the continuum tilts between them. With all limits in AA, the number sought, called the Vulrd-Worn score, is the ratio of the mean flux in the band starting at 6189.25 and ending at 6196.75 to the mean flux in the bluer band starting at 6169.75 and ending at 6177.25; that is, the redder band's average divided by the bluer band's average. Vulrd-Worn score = 0.997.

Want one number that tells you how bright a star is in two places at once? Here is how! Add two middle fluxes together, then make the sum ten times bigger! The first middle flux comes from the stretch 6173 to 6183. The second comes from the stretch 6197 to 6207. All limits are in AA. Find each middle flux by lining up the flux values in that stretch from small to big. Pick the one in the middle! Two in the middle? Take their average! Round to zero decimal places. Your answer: 363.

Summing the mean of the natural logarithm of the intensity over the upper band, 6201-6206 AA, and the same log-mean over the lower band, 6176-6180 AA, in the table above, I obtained 5.77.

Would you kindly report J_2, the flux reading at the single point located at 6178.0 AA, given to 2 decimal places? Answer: 17.51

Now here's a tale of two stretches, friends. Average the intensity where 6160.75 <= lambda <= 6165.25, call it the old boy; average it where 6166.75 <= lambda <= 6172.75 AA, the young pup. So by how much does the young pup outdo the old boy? 0.52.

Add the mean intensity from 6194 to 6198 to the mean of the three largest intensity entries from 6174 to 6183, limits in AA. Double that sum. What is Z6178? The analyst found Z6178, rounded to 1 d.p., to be 72.9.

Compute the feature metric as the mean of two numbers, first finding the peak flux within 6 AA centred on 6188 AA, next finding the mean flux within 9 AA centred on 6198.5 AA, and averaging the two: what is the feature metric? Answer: 18.3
